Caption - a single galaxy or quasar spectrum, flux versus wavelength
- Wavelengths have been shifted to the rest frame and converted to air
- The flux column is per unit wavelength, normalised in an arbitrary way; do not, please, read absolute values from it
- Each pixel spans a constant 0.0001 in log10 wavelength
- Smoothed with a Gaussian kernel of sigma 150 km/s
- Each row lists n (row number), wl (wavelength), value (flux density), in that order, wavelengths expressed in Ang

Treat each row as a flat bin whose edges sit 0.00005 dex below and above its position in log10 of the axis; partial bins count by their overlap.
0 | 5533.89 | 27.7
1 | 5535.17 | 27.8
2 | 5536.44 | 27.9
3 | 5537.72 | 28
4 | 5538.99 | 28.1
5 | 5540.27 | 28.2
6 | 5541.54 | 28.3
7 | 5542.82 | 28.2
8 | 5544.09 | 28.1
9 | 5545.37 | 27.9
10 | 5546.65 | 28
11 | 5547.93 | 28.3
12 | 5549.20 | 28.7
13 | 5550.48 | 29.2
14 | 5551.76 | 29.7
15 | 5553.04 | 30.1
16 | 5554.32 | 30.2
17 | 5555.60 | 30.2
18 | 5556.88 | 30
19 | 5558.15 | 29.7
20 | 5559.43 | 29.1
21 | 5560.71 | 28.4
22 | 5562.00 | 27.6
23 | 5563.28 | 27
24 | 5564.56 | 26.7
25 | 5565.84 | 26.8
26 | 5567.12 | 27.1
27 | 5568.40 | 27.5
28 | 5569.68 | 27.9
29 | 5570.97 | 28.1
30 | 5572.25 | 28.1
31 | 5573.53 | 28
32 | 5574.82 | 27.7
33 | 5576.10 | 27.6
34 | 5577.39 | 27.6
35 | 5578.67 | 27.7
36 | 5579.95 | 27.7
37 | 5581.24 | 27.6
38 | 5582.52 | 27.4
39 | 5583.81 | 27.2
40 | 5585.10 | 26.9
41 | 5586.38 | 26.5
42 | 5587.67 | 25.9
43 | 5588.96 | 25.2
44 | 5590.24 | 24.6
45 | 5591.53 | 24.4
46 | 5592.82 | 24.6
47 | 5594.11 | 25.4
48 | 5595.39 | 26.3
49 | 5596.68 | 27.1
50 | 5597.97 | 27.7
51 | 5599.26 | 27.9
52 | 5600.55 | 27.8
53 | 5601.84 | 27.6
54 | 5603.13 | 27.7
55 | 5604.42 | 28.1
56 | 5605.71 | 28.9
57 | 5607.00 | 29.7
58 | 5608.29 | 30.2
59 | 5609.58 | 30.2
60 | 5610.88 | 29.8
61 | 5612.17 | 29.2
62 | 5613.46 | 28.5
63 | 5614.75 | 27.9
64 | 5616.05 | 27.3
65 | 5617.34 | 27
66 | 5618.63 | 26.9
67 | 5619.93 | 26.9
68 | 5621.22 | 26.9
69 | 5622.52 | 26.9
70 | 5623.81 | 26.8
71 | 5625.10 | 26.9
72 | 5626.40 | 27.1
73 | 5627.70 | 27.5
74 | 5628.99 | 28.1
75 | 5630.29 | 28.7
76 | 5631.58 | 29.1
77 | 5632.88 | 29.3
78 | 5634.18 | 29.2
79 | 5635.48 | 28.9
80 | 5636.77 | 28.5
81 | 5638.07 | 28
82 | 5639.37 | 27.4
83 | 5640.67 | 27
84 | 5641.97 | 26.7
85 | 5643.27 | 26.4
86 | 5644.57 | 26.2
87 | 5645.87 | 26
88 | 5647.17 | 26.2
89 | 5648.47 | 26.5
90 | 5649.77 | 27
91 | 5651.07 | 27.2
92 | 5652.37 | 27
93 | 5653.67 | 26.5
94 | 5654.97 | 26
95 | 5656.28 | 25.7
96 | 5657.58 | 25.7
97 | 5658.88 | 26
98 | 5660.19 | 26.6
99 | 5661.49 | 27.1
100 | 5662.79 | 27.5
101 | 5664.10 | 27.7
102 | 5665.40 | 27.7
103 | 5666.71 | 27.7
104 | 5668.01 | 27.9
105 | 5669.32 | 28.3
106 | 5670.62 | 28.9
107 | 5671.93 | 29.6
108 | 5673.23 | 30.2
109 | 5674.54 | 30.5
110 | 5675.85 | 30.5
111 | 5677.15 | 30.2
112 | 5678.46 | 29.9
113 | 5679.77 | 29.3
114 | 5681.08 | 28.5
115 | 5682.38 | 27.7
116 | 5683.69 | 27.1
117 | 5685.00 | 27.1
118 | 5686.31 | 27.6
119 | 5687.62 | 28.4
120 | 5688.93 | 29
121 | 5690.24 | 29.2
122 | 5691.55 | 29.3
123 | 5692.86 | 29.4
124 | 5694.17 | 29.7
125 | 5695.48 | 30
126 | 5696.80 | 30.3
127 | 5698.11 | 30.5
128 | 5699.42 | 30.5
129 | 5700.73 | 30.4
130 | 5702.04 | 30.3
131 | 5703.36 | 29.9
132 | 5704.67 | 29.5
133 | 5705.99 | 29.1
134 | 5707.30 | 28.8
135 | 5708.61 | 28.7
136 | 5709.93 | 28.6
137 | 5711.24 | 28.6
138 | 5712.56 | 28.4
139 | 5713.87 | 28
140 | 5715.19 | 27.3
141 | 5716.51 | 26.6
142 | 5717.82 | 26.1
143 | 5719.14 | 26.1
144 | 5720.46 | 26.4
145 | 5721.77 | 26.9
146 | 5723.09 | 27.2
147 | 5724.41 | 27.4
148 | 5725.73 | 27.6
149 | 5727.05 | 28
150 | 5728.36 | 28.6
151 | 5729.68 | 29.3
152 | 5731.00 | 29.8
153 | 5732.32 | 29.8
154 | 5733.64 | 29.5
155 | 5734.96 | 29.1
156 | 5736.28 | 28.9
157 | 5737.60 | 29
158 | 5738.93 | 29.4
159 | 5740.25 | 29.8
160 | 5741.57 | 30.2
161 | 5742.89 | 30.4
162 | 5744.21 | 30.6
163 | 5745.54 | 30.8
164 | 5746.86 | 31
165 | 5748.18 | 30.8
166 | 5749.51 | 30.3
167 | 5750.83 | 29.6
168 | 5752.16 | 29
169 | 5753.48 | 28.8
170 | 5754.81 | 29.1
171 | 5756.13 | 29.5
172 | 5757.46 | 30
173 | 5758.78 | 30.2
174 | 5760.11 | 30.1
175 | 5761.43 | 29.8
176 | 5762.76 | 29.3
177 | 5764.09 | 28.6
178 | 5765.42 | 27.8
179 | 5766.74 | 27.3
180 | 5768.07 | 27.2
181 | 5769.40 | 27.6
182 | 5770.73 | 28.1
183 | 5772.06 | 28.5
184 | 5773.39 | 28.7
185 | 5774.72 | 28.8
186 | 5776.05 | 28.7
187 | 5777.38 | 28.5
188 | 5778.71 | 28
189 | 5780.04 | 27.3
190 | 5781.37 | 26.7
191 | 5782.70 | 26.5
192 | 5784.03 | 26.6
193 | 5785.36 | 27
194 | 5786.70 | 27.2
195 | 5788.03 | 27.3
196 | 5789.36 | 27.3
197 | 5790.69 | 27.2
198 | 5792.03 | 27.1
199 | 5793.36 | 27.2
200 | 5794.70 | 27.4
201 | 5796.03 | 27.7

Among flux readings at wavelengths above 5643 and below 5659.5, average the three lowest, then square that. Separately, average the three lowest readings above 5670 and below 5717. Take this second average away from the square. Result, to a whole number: 639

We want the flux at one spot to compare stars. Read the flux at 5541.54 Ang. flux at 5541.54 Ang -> 28.3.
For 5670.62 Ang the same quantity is 28.9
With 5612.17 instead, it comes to 29.2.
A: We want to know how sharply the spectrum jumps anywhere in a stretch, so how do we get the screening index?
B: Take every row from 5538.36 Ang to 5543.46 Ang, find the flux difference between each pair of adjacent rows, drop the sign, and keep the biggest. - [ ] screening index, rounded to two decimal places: 0.10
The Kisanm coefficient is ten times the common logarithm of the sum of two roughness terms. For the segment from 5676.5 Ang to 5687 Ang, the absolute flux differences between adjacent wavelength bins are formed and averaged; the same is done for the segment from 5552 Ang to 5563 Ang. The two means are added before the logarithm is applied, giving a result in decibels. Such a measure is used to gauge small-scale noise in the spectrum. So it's -0.46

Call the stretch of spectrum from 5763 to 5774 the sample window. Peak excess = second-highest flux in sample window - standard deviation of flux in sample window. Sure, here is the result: 28.0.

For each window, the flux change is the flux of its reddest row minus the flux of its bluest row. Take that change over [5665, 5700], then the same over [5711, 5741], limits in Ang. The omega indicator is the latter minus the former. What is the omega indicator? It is -2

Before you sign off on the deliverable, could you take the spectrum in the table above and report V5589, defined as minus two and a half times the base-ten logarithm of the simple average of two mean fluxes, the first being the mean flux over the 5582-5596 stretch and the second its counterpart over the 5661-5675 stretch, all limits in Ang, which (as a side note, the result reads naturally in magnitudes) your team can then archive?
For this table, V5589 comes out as -3.58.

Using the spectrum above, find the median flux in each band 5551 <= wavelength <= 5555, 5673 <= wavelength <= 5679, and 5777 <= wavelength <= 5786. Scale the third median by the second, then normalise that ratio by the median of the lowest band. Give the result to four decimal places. 0.0297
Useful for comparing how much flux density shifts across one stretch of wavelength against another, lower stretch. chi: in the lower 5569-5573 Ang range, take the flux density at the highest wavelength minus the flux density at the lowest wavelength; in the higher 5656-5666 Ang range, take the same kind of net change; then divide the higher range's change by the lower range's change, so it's 10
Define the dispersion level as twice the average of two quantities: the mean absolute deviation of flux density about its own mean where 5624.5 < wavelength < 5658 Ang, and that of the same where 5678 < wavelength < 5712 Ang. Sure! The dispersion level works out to 1.73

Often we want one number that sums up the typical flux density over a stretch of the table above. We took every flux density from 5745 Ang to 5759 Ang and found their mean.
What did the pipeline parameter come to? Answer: 29.9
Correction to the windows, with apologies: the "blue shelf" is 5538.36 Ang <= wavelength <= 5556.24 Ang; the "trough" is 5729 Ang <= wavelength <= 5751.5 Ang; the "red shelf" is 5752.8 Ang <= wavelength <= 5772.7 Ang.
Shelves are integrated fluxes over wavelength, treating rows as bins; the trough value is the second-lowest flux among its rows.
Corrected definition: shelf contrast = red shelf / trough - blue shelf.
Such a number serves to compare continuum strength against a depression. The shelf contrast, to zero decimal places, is -495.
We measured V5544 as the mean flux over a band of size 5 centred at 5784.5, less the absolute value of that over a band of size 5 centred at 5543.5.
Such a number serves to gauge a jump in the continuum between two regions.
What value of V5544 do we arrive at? -1.3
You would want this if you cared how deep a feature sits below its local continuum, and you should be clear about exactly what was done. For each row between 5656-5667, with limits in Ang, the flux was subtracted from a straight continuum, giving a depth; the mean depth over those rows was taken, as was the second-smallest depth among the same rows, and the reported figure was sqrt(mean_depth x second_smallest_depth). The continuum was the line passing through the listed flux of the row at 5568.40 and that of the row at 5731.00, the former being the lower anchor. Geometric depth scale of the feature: 1.5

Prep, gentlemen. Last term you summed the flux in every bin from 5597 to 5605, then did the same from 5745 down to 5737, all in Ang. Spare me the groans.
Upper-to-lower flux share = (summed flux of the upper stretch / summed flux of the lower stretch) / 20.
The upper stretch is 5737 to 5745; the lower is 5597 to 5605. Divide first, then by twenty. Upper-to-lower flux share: 0.054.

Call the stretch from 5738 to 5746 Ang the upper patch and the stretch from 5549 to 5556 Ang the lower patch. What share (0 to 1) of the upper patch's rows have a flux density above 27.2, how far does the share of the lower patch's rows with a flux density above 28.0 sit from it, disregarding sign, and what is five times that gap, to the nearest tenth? 0.0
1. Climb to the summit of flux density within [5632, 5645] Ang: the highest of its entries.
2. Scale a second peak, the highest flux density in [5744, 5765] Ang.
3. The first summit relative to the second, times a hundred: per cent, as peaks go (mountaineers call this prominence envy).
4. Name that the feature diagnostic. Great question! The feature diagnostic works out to 95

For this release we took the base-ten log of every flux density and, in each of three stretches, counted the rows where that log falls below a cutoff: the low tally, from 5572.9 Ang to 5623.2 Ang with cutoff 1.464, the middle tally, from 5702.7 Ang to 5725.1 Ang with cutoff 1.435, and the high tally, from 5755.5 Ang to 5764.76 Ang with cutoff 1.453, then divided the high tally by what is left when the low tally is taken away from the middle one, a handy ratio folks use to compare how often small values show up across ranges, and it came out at 0.0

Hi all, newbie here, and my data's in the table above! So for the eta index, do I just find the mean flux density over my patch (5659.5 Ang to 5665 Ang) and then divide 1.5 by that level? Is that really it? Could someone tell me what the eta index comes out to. 0.055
